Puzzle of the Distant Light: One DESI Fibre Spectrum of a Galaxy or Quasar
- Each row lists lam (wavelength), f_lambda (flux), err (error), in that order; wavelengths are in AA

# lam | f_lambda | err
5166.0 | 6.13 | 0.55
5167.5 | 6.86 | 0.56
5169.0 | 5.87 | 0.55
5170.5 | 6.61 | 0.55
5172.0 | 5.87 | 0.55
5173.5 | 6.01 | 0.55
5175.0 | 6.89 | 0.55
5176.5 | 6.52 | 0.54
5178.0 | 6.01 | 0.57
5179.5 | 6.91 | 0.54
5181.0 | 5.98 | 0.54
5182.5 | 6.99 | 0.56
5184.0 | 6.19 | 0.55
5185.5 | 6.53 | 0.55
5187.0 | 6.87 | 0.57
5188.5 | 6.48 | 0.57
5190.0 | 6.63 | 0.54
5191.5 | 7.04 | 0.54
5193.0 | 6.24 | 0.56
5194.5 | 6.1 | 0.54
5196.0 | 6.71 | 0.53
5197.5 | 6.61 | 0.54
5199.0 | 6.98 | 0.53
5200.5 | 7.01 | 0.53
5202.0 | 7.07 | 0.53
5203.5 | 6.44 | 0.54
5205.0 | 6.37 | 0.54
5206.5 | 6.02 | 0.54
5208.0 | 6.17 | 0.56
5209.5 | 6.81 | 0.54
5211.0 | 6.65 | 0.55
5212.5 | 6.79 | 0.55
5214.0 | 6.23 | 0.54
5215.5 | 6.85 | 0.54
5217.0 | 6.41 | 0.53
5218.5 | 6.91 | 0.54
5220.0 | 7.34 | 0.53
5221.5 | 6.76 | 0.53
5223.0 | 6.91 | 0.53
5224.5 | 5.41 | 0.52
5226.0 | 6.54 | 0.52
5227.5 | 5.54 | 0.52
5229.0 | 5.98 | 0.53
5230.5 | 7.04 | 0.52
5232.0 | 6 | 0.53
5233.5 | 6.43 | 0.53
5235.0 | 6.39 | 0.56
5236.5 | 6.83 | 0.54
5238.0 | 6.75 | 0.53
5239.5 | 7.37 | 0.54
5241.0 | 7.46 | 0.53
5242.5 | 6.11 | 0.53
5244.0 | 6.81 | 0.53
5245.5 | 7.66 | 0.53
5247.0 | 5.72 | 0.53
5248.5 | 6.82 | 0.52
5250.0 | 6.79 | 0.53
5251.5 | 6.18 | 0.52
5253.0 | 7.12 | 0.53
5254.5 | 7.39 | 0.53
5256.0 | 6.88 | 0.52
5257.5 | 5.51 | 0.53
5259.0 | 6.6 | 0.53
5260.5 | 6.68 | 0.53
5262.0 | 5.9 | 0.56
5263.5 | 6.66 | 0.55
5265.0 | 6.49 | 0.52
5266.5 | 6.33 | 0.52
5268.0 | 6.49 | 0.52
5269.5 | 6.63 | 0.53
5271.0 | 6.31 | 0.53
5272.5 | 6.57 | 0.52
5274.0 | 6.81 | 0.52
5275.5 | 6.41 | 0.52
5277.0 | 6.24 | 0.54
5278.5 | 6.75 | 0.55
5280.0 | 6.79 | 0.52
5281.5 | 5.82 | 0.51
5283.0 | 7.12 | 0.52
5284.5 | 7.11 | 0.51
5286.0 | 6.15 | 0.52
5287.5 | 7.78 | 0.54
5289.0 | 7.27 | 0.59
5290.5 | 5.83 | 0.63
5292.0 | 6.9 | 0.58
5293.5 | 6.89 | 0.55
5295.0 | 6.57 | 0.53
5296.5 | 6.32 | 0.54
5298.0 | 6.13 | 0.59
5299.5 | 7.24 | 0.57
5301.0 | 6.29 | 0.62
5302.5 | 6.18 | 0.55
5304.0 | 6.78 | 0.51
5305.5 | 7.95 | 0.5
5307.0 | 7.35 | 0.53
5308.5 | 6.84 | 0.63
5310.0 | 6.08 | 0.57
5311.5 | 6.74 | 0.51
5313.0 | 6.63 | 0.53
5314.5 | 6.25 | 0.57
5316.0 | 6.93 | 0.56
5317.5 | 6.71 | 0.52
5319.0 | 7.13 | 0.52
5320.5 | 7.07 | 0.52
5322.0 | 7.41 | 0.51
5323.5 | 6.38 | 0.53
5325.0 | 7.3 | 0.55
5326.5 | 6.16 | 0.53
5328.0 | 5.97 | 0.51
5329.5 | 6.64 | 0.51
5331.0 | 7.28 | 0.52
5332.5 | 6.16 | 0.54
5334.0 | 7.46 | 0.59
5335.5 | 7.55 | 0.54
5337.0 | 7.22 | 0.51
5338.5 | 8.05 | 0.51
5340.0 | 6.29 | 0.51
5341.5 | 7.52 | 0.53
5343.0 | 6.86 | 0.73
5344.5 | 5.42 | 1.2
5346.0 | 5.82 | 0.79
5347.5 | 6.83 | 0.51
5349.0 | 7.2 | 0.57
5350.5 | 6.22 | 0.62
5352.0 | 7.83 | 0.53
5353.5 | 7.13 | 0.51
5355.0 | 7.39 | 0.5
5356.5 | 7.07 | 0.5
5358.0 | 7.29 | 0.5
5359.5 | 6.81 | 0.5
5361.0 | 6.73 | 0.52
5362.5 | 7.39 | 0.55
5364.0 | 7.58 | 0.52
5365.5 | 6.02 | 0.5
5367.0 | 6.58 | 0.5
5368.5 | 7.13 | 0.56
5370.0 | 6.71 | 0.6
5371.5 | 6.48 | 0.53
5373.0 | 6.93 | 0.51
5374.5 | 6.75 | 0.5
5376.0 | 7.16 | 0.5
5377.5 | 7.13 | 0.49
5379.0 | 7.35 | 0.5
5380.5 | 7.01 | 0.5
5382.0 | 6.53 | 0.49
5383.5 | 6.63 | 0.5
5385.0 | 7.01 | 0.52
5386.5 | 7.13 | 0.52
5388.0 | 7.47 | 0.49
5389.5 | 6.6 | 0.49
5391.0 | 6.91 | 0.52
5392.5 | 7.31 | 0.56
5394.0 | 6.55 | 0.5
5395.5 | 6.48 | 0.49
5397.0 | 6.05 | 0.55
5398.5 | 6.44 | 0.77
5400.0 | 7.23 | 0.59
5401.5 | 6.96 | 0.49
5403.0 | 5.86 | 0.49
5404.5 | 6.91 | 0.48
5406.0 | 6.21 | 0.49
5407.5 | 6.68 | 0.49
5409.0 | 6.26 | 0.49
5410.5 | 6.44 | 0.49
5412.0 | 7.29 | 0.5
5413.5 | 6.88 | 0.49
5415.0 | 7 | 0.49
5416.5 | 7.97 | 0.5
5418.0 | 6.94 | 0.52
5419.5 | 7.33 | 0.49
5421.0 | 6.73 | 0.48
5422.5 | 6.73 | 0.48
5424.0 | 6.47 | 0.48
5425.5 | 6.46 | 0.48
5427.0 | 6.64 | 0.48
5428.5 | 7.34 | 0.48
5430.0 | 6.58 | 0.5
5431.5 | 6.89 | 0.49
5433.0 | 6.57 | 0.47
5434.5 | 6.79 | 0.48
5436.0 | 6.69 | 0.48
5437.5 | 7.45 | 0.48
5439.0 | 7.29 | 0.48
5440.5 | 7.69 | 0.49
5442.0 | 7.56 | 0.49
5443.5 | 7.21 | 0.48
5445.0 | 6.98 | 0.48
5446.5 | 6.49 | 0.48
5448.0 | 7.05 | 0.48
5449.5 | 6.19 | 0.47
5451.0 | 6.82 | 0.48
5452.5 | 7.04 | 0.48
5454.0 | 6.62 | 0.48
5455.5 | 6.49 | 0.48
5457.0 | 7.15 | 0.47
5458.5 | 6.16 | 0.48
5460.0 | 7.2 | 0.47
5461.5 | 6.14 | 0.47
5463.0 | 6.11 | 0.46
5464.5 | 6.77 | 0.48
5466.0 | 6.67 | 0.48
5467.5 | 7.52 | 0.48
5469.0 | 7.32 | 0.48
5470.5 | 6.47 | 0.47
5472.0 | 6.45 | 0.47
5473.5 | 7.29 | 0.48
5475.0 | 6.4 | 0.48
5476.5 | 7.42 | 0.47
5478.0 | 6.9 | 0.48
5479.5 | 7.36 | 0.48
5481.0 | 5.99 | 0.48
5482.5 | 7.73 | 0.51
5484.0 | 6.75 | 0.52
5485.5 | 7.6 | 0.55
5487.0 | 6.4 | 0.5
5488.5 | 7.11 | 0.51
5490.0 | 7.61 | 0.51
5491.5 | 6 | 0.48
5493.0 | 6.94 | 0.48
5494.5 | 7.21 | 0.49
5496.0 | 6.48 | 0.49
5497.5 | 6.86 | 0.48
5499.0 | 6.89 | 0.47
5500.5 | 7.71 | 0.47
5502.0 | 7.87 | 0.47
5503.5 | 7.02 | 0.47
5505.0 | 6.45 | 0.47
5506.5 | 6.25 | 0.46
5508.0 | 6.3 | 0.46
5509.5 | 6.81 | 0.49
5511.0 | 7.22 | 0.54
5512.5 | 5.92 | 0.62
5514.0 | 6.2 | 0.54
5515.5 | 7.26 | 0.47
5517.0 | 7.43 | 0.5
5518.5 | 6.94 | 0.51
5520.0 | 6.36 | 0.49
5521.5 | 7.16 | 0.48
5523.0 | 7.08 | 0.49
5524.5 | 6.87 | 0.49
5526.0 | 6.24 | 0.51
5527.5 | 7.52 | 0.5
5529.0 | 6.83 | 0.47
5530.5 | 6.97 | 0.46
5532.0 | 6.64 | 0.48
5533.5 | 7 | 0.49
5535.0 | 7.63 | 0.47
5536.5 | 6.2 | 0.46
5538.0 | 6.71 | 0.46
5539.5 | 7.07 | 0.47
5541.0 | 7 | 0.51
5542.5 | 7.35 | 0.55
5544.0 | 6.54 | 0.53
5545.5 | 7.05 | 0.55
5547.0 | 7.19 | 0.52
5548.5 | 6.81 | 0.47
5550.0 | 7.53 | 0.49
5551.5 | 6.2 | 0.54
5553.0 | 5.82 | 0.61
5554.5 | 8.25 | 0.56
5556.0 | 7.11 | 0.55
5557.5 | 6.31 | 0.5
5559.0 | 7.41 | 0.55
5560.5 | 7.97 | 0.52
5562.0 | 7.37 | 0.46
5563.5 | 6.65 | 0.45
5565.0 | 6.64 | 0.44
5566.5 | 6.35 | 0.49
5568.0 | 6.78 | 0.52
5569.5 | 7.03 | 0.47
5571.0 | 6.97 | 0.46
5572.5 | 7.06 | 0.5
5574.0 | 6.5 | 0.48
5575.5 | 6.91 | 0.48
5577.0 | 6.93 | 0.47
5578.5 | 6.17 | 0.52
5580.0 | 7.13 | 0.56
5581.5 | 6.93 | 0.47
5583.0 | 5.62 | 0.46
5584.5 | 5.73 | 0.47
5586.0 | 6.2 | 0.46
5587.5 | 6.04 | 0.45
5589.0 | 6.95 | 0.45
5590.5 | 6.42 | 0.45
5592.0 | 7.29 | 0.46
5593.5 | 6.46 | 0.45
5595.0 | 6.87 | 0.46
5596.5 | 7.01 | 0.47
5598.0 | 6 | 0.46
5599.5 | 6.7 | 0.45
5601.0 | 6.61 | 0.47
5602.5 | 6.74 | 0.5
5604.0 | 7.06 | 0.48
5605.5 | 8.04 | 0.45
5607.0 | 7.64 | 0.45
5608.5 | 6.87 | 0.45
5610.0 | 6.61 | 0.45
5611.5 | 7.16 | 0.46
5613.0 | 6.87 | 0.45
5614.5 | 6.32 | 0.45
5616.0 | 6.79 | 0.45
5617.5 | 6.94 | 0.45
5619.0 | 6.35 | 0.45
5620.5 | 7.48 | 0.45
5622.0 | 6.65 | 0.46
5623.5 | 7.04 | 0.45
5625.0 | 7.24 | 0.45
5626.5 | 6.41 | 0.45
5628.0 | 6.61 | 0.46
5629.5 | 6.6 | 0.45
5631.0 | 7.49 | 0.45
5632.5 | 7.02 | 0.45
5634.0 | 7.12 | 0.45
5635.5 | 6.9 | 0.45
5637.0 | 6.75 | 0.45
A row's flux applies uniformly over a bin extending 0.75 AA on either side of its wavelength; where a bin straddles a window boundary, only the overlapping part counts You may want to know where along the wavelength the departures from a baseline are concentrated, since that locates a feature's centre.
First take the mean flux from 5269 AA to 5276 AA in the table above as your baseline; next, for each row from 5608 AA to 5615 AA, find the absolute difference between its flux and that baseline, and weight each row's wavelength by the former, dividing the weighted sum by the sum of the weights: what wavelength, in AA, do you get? 5611.6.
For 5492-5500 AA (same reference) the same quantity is 5495.6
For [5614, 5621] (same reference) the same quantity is 5618.5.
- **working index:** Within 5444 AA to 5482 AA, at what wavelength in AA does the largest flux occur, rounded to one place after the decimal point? 5467.5 AA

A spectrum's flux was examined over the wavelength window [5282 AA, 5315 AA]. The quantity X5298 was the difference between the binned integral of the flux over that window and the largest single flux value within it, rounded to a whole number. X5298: 215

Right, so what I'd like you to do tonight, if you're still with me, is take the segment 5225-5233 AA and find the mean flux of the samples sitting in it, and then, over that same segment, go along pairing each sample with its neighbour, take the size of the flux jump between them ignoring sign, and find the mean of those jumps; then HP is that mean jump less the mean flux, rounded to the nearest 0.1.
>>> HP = -5.3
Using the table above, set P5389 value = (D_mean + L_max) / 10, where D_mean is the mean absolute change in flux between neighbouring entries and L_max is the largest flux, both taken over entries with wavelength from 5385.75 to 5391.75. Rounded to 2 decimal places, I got 0.80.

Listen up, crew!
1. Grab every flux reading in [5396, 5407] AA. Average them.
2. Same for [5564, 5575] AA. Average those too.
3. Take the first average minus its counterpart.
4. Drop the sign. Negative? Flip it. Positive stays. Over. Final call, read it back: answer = 0.24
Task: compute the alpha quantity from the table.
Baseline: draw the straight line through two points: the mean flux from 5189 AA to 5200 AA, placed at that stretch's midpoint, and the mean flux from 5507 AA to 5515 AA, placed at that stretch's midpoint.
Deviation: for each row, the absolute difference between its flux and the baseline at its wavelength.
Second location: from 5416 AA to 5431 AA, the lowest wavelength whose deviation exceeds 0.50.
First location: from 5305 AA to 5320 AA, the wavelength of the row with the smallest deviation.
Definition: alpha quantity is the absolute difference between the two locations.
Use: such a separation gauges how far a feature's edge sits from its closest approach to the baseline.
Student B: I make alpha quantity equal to 103.5 AA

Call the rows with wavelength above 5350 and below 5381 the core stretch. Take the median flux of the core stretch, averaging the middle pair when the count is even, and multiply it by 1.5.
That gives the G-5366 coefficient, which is 10.6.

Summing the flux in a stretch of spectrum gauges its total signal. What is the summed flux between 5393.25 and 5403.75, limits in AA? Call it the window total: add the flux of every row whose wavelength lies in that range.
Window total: 46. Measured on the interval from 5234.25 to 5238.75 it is 20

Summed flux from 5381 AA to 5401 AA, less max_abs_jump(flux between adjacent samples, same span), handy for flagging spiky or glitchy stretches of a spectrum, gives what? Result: 87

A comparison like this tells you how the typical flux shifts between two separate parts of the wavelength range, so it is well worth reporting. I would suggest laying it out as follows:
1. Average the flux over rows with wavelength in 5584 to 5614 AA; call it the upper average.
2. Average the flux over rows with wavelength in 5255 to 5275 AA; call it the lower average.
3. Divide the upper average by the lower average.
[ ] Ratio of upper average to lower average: 1.05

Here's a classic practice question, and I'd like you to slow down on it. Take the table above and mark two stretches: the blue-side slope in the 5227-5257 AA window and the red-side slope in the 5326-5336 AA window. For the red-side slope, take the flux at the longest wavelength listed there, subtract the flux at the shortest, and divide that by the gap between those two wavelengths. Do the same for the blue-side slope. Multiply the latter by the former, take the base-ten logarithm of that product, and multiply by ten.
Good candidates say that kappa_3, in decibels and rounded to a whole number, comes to -21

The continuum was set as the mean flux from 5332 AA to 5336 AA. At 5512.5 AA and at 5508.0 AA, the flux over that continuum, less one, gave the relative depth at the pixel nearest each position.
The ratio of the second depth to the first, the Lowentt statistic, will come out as 0.7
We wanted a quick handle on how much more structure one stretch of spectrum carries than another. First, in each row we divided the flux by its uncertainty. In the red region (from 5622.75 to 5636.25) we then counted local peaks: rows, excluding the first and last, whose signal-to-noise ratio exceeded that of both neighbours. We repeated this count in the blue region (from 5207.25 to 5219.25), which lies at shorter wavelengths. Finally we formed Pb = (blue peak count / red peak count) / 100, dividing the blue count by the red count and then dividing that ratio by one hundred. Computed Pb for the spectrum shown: 0.010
